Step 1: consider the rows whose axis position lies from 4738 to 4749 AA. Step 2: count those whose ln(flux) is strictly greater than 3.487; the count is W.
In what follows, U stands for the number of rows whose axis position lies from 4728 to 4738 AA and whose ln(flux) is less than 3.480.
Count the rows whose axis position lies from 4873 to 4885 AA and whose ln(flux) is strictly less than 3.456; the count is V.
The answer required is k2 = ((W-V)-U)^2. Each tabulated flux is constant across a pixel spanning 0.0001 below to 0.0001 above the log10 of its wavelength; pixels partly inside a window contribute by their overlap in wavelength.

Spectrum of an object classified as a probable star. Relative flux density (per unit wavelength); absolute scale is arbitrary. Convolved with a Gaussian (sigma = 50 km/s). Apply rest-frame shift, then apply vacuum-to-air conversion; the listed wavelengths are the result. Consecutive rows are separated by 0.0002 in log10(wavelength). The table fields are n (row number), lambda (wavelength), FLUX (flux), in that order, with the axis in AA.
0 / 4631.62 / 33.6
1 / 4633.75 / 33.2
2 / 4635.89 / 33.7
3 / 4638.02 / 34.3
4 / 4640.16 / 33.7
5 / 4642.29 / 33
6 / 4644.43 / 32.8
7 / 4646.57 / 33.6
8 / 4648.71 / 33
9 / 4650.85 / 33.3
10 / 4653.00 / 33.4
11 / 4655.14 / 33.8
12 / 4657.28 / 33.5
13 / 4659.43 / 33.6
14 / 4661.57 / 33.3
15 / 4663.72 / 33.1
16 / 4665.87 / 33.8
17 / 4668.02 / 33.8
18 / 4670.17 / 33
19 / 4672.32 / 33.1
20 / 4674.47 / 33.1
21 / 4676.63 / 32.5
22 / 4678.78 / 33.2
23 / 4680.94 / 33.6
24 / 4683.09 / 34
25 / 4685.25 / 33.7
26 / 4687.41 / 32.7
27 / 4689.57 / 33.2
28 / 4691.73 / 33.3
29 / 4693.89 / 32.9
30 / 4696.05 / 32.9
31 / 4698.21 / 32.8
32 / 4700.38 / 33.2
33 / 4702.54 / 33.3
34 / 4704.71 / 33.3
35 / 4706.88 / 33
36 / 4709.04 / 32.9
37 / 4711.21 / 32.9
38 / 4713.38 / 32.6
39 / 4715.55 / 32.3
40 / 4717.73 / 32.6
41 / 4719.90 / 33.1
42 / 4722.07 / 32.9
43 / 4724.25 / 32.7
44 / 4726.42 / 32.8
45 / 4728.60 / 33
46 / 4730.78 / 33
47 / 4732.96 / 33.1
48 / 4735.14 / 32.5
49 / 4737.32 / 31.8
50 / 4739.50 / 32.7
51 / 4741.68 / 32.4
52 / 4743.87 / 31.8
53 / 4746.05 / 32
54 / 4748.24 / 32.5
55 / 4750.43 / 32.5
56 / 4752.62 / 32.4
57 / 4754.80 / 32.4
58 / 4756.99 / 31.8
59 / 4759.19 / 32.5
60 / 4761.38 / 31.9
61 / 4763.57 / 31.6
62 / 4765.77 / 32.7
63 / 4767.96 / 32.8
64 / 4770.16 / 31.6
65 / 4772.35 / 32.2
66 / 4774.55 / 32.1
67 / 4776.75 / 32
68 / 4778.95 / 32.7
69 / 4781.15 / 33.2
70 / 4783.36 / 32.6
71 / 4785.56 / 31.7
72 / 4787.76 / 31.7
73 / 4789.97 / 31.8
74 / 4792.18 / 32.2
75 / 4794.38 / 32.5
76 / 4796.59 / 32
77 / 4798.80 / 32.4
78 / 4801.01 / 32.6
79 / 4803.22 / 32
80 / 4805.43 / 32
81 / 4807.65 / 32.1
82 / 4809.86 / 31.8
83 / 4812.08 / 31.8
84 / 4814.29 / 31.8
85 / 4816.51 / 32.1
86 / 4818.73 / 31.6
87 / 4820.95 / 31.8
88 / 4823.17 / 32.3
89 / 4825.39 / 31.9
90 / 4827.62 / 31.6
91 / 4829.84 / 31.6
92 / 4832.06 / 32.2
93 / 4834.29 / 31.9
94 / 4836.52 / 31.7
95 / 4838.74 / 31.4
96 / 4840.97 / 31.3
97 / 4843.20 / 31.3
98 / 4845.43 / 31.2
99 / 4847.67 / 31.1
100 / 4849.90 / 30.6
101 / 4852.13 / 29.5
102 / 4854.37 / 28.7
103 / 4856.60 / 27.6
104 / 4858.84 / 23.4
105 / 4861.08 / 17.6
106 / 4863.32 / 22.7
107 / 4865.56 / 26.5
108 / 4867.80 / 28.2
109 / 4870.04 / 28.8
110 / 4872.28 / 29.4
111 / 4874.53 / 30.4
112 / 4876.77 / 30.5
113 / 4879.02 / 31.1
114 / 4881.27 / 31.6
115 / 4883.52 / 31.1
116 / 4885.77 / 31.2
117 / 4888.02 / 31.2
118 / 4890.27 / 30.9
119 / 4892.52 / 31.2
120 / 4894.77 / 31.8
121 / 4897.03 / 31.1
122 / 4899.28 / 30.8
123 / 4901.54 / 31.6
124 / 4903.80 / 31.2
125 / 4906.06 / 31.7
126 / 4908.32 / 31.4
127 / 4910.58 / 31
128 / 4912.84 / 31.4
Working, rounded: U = 1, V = 5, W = 1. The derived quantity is 25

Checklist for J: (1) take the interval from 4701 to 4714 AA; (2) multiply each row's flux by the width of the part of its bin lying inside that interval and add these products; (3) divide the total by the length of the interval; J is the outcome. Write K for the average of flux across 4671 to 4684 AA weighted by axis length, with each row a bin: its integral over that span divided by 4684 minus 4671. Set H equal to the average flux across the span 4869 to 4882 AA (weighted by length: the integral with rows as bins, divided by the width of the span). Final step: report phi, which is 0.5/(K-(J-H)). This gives 0.0164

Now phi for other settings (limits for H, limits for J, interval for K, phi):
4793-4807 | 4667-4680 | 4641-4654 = 0.0155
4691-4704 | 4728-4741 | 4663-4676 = 0.0148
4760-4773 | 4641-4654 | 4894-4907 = 0.0165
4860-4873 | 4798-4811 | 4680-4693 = 0.0187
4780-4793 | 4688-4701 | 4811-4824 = 0.0161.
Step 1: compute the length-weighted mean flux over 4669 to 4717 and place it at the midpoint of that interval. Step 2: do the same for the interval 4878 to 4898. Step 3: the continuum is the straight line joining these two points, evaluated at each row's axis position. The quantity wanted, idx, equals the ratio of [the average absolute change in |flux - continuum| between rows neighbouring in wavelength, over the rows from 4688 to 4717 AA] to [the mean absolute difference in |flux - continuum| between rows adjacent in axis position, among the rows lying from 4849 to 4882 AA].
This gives 0.1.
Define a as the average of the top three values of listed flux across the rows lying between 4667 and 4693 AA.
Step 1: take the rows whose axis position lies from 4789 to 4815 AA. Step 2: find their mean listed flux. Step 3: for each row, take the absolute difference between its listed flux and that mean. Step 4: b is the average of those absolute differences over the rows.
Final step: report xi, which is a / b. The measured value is 147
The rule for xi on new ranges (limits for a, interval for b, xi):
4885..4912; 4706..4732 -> 176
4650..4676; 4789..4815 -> 147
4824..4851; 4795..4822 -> 160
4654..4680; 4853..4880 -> 11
